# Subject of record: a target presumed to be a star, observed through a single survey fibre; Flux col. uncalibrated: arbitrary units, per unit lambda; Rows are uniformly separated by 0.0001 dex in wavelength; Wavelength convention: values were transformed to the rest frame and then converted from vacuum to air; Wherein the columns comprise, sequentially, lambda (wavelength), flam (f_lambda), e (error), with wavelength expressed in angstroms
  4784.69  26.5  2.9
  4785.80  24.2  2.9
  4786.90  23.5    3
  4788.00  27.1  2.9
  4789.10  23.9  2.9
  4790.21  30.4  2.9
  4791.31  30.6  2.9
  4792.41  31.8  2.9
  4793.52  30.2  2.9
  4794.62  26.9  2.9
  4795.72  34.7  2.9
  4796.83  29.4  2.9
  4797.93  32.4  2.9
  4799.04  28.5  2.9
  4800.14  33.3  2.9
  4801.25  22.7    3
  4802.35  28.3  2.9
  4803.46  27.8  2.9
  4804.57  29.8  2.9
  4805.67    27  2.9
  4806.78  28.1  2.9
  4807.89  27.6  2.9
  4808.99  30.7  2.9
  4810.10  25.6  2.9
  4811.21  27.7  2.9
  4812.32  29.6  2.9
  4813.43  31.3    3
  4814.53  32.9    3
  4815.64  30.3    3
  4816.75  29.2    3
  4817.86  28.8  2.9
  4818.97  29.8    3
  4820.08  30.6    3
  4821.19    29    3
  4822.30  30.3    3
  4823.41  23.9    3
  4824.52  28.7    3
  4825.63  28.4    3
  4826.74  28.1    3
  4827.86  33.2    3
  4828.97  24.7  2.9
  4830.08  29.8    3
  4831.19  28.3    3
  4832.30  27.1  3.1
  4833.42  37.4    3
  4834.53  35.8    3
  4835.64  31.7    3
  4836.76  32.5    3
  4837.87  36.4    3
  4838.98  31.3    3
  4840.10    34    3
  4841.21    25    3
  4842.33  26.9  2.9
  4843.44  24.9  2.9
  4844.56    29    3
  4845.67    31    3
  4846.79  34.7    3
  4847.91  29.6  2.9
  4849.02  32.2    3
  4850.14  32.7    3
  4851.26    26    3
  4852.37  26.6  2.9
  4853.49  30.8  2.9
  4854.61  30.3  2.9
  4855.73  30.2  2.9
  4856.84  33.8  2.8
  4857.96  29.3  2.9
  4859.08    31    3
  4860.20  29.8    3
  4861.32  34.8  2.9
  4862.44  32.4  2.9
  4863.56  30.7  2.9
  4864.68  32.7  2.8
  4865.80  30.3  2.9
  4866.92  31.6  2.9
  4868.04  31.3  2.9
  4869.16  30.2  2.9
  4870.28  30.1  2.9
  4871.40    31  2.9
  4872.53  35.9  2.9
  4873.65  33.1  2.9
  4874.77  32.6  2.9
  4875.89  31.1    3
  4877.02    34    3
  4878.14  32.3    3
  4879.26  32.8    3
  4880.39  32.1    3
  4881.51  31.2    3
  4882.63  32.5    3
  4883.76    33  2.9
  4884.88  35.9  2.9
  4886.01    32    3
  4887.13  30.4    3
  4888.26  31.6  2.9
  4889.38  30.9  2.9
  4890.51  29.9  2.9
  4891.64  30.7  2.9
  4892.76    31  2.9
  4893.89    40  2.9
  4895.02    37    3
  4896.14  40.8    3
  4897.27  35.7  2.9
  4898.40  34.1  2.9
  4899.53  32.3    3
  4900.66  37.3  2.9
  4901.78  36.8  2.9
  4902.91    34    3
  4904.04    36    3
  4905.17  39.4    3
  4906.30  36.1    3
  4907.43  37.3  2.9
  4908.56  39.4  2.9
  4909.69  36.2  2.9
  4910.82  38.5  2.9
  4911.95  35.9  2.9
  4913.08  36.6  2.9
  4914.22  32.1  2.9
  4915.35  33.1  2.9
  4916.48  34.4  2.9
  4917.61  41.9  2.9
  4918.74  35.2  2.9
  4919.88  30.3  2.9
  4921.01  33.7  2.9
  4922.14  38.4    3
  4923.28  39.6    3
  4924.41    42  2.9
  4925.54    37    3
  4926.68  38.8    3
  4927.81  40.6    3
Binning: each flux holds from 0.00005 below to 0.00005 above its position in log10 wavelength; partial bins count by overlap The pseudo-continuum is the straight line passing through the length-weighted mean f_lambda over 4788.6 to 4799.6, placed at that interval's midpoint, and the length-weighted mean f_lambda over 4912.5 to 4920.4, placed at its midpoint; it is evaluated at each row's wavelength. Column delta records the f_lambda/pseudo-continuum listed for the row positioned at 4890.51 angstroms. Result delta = 0.89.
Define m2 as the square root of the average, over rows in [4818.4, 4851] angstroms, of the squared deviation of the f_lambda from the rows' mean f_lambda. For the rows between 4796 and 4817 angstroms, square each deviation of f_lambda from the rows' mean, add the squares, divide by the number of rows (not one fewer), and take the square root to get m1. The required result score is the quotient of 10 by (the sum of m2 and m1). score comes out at 1.7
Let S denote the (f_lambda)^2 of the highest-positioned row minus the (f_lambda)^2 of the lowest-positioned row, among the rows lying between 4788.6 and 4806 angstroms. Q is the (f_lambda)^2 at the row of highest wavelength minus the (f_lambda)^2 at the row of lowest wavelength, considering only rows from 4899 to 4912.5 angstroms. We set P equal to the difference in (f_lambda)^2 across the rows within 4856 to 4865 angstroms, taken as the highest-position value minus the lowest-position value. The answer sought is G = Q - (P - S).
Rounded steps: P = -73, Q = 246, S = 158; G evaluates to 476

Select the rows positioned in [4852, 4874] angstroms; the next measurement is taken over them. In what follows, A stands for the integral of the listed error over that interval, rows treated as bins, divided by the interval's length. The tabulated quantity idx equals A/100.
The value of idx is 0.0290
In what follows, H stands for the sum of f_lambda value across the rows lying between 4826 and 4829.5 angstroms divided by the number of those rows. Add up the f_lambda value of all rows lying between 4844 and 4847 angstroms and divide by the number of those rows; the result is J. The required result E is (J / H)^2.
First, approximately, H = 28.7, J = 31.6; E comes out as 1.21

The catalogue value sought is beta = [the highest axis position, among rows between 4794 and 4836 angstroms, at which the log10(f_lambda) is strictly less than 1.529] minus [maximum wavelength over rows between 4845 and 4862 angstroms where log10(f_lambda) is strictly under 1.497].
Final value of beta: -24.6 angstroms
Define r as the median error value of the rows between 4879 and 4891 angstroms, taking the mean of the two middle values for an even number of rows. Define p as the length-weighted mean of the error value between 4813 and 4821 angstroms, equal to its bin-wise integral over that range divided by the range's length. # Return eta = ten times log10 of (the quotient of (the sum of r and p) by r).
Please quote 3.00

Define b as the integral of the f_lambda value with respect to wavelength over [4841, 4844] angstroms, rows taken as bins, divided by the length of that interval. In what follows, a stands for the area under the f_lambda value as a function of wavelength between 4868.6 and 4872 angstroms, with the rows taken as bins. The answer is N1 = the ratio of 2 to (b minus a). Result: -0.0257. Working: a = 103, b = 25.6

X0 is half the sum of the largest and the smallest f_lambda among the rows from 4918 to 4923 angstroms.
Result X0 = 34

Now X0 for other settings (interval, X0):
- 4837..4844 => 31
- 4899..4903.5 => 35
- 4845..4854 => 30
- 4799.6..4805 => 28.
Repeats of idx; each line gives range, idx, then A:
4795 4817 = 0.0292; 2.924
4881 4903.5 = 0.0294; 2.940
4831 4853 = 0.0298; 2.984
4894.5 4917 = 0.0294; 2.935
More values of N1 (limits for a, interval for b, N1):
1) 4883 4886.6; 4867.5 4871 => -0.0222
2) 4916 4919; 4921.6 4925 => -0.0276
